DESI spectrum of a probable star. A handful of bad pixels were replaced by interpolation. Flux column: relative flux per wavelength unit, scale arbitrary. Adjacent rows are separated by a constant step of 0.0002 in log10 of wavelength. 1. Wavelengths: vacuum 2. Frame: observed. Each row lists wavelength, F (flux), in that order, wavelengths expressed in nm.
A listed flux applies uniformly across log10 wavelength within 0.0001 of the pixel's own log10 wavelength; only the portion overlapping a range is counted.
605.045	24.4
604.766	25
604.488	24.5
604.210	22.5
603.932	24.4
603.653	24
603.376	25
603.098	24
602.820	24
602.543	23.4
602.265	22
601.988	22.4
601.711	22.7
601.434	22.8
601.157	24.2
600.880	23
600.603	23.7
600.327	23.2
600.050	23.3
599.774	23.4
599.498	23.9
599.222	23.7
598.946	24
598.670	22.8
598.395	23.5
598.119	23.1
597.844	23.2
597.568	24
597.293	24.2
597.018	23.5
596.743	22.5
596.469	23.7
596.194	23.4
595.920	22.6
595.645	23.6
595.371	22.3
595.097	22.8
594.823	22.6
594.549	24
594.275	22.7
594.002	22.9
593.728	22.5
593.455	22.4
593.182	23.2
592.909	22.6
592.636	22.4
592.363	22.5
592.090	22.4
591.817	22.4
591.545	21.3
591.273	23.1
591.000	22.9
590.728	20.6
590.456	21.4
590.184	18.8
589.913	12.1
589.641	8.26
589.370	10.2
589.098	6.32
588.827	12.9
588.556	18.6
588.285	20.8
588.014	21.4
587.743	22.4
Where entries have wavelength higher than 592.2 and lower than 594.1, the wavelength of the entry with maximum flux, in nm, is 593.182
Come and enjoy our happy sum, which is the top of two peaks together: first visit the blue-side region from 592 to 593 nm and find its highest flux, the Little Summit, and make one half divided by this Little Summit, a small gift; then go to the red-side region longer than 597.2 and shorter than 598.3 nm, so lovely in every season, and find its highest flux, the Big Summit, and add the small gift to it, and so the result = 24.2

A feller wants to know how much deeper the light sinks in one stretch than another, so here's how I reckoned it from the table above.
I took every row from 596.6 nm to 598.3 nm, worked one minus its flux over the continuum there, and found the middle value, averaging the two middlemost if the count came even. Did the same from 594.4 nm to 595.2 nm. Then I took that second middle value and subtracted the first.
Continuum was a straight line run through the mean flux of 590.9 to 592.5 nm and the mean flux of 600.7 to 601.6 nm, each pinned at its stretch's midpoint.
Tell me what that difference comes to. 0.014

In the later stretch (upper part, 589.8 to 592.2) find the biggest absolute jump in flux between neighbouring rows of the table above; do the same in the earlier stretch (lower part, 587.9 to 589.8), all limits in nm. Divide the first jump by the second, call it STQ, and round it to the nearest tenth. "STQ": 1.0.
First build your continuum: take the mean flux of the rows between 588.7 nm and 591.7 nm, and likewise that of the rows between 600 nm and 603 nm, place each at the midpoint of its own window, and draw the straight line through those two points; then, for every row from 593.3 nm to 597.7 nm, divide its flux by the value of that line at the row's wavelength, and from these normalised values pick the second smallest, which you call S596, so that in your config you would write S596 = 1.15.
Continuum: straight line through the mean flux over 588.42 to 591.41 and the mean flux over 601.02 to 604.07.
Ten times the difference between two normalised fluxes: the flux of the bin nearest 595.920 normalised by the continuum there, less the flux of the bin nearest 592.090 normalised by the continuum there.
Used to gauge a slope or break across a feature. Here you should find -1.43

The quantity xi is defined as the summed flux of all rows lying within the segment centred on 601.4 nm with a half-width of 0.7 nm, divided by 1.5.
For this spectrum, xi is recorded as 76.7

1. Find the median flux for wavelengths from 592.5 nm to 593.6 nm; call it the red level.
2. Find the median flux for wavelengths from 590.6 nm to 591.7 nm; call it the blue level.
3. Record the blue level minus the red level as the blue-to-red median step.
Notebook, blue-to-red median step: -0.4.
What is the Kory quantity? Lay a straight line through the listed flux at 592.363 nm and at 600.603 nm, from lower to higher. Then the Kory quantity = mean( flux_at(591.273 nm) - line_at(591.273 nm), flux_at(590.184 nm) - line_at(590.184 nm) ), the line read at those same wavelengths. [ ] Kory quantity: -1.3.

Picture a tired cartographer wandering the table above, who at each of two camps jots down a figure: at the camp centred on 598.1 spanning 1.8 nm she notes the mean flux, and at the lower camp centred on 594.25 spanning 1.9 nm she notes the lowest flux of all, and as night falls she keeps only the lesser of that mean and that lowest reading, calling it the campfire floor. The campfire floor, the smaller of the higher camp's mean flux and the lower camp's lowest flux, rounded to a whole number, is 22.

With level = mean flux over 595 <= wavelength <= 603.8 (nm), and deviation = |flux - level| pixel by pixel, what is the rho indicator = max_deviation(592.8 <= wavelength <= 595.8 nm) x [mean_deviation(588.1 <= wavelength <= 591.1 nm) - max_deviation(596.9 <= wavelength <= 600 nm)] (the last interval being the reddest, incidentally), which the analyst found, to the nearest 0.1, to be 7.3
